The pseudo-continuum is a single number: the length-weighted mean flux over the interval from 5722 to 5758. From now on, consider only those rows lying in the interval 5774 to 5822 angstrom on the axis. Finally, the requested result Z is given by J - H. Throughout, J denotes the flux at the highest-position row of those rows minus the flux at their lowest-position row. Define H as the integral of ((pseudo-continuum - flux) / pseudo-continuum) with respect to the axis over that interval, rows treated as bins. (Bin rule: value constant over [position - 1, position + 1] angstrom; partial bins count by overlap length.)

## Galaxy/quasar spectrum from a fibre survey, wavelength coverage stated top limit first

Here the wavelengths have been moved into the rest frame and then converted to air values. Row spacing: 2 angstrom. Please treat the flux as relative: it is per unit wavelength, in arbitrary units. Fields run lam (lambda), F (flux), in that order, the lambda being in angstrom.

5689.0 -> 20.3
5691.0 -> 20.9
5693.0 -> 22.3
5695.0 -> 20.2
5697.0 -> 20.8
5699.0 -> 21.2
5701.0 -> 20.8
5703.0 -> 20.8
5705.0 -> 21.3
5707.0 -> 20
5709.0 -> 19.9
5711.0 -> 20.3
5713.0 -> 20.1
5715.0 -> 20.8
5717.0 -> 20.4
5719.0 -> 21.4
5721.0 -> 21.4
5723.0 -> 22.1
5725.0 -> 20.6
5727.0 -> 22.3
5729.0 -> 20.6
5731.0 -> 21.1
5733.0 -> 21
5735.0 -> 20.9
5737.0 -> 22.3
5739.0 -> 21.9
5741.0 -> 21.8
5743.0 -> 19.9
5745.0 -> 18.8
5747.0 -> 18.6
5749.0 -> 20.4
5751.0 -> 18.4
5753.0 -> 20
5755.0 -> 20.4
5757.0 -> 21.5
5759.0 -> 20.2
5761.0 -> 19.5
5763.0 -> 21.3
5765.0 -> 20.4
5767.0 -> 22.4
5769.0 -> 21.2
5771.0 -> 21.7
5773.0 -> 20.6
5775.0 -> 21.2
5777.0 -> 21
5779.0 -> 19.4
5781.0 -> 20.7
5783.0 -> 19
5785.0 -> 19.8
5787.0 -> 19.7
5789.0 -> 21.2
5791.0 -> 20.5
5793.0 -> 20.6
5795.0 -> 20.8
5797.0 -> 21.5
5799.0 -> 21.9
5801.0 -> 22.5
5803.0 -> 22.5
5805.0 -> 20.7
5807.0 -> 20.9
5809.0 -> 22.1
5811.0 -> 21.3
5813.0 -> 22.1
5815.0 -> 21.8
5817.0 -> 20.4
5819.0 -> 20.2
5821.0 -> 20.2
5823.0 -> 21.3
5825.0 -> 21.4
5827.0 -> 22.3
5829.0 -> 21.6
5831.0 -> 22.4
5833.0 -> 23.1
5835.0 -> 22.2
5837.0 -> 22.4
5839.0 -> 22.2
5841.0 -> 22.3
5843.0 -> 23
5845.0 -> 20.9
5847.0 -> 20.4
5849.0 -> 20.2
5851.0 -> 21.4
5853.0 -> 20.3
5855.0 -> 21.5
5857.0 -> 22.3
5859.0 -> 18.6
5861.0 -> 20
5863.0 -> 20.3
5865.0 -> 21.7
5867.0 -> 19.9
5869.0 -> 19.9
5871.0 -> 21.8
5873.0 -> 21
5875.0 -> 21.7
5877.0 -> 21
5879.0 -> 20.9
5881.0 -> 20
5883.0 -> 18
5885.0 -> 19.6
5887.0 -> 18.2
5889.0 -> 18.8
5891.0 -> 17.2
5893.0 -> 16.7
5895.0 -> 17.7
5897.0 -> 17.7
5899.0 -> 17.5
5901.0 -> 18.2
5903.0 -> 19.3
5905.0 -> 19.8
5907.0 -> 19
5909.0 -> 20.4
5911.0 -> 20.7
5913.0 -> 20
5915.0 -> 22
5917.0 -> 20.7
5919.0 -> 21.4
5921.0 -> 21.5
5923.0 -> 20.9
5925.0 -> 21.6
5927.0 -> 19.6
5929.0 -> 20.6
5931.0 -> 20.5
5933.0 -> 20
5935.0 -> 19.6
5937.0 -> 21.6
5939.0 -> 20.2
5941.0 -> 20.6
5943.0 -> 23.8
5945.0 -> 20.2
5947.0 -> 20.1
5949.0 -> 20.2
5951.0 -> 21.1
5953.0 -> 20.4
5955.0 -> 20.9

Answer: -0.5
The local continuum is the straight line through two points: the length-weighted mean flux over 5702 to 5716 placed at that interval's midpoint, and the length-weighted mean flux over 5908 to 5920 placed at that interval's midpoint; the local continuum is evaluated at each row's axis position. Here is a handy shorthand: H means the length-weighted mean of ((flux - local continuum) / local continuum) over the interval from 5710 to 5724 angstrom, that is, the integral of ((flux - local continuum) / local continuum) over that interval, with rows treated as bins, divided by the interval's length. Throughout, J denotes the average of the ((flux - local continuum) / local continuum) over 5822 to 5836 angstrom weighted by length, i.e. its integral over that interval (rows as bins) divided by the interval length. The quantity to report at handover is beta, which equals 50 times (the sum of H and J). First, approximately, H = 0.02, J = 0.07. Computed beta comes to 4.4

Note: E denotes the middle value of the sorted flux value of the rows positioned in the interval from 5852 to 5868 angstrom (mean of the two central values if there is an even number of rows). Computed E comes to 20.3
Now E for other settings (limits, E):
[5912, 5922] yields 21.4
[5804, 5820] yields 21.1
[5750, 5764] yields 20.2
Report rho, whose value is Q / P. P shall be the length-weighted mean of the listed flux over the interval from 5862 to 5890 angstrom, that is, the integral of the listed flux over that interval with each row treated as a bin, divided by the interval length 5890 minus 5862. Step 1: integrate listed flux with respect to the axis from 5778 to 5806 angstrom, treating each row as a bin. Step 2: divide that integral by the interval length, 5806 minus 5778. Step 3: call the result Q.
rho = 1.028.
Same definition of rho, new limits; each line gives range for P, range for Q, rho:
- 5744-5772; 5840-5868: 1.028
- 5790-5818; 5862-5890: 0.944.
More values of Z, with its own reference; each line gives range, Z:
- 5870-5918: -3.9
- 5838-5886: -2.4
